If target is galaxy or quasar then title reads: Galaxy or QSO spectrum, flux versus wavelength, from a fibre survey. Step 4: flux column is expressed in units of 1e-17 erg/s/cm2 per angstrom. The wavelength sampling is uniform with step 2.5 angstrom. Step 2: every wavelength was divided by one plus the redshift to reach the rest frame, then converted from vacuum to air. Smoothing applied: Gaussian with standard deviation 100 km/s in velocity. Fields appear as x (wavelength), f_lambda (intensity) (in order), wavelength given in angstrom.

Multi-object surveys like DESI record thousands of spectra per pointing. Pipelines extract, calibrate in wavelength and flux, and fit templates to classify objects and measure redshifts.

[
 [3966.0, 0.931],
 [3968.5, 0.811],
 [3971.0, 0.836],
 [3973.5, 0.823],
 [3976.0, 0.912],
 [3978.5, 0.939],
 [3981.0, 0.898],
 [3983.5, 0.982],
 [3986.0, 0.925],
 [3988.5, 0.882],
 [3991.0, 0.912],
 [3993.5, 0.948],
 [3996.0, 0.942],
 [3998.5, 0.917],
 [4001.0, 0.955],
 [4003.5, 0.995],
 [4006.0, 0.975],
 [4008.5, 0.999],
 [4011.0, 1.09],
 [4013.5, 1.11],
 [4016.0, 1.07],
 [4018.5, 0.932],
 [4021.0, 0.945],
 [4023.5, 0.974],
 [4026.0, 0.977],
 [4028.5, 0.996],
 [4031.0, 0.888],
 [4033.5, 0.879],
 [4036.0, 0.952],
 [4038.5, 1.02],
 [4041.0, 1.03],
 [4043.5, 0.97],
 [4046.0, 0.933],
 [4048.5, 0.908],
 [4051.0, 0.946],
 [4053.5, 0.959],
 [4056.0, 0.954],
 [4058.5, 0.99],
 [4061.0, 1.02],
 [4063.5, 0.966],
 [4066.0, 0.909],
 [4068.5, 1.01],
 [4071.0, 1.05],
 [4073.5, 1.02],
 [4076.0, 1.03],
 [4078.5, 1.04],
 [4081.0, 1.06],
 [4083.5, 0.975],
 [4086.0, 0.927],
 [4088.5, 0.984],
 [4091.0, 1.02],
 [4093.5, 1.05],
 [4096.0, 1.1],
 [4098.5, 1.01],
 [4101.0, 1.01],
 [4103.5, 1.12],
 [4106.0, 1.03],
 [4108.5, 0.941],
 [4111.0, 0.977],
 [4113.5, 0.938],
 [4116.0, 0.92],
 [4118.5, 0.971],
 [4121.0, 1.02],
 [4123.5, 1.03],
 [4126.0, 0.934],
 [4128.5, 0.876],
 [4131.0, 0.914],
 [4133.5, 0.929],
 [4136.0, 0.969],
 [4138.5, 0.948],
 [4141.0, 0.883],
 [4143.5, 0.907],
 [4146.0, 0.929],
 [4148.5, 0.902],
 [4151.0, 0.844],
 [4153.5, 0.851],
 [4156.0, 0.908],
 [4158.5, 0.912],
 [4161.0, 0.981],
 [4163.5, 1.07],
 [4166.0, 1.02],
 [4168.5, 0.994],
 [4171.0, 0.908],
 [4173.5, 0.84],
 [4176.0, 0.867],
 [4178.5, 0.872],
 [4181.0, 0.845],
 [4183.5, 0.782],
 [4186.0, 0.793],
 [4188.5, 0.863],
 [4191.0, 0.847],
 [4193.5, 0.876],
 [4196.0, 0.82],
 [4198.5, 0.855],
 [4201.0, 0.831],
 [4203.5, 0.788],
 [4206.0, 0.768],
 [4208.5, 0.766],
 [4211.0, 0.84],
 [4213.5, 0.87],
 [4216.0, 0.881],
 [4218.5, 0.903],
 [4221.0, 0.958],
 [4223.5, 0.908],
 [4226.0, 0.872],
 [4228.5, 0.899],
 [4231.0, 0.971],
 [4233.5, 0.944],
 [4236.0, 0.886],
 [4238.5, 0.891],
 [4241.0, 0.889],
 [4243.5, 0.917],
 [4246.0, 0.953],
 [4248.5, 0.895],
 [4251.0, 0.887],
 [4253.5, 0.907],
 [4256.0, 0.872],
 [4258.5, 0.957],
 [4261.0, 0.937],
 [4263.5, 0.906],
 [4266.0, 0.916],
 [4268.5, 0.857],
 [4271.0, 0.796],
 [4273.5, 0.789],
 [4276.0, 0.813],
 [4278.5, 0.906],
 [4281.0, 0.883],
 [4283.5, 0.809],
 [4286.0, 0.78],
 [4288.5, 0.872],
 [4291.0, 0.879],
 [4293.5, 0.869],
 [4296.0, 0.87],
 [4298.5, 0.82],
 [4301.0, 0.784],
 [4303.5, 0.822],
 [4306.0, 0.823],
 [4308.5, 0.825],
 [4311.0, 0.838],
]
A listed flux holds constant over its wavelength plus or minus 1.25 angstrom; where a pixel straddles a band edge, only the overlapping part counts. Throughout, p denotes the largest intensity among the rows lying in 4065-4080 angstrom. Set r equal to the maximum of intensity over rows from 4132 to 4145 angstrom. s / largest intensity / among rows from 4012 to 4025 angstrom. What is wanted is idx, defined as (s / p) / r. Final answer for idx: 1.09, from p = 1.05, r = 0.969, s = 1.11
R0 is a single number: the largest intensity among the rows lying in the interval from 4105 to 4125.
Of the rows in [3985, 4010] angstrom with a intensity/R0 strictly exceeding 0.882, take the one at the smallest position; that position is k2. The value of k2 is 3986.0 angstrom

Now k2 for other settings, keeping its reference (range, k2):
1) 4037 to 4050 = 4038.5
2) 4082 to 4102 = 4083.5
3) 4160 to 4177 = 4161.0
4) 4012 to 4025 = 4013.5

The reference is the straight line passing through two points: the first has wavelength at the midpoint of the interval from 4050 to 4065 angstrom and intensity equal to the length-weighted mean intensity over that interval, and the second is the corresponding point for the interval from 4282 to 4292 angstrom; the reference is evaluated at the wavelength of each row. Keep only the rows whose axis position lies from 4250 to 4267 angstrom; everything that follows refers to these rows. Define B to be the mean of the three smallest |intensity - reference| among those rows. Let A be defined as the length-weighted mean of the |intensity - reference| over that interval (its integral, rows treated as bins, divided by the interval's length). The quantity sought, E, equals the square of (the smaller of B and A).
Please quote 0.0011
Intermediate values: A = 0.060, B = 0.034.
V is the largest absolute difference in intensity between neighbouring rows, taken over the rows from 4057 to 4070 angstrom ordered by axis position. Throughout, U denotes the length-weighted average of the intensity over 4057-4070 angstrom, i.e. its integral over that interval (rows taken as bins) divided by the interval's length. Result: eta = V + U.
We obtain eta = 1.08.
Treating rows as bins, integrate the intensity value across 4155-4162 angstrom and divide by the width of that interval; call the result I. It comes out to 0.93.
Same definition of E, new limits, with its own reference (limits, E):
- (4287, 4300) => 0.0008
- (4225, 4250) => 0.0003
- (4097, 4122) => 0.0000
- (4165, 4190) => 0.0004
